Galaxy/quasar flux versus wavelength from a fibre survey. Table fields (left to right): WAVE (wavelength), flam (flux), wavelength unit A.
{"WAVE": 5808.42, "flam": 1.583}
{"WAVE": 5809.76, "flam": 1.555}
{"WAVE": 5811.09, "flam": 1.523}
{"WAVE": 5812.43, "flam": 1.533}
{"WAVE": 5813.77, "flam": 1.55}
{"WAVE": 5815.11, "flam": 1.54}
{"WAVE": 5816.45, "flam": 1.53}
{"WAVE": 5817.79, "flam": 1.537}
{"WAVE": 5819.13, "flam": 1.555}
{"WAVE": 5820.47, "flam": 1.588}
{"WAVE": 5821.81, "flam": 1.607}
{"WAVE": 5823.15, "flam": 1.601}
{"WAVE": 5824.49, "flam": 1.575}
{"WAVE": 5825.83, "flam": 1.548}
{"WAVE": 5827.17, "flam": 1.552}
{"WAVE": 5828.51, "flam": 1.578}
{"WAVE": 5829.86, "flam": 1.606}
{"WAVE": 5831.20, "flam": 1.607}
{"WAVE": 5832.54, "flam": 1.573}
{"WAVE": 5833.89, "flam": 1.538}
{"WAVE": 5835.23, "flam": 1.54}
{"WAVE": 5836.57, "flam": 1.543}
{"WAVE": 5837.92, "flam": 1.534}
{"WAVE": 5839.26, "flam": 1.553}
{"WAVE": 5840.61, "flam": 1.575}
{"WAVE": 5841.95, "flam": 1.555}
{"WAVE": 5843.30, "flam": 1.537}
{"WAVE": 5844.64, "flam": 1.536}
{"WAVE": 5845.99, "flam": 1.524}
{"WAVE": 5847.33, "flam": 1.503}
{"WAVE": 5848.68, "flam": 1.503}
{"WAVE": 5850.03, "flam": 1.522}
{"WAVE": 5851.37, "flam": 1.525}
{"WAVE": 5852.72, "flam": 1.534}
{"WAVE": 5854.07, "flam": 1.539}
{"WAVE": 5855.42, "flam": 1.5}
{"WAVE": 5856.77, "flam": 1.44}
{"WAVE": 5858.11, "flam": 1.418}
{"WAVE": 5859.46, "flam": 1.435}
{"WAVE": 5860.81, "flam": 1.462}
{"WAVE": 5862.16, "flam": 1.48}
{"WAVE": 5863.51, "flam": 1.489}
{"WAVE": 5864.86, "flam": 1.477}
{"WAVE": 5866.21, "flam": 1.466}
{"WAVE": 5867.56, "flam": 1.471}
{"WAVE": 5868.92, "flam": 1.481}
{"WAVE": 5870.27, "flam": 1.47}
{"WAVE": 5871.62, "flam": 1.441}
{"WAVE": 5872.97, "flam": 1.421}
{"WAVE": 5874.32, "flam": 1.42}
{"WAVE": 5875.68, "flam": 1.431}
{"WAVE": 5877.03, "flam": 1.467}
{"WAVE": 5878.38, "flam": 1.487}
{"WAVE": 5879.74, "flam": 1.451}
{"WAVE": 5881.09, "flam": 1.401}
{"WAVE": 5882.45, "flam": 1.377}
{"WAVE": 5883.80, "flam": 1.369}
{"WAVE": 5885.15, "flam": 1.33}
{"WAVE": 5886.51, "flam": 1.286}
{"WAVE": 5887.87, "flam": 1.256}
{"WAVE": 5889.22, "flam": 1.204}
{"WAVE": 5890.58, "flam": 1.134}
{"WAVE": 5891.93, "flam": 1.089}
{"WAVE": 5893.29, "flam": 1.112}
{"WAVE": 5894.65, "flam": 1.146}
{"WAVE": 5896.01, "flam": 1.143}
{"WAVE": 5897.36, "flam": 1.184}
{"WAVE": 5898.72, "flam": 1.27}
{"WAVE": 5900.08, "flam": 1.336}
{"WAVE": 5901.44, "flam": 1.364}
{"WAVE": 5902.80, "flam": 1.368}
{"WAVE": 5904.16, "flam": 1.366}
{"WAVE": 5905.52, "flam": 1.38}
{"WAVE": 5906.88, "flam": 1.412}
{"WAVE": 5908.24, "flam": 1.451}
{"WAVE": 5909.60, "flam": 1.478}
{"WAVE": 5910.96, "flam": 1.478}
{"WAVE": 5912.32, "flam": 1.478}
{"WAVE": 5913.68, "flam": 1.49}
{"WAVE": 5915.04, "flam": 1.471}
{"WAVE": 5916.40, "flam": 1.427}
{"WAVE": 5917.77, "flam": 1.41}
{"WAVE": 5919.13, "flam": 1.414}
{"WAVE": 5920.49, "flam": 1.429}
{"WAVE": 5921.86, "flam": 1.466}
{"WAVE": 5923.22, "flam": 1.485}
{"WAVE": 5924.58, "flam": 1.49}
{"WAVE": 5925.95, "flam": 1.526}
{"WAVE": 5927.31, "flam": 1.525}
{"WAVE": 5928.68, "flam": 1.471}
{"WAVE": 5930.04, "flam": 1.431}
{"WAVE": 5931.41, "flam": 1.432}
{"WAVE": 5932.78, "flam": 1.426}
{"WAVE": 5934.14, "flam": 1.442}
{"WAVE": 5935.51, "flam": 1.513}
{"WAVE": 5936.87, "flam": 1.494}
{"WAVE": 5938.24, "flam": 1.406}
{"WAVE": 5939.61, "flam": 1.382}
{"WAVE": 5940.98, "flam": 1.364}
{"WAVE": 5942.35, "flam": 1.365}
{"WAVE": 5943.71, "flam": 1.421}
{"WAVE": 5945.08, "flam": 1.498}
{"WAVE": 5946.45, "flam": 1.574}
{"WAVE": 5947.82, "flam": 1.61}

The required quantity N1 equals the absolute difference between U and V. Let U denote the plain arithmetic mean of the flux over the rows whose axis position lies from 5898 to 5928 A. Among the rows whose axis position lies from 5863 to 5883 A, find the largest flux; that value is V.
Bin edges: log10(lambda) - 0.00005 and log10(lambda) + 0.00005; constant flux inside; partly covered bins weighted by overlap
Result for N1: 0.057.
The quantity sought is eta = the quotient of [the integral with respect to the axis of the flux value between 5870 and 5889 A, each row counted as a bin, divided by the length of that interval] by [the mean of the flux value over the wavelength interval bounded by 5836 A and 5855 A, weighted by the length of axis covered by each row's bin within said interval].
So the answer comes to 0.91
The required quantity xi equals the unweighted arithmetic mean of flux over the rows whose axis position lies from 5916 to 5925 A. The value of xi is 1.45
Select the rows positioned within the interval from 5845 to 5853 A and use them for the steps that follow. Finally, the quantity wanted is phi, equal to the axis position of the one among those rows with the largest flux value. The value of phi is 5852.72 A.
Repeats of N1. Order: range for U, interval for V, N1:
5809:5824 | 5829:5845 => 0.051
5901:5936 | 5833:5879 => 0.128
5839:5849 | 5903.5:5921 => 0.046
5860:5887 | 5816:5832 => 0.173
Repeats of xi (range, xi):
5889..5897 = 1.14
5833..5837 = 1.54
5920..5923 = 1.45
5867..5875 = 1.45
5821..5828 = 1.58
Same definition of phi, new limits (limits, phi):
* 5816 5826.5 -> 5821.81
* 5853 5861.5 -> 5854.07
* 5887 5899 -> 5898.72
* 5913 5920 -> 5913.68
